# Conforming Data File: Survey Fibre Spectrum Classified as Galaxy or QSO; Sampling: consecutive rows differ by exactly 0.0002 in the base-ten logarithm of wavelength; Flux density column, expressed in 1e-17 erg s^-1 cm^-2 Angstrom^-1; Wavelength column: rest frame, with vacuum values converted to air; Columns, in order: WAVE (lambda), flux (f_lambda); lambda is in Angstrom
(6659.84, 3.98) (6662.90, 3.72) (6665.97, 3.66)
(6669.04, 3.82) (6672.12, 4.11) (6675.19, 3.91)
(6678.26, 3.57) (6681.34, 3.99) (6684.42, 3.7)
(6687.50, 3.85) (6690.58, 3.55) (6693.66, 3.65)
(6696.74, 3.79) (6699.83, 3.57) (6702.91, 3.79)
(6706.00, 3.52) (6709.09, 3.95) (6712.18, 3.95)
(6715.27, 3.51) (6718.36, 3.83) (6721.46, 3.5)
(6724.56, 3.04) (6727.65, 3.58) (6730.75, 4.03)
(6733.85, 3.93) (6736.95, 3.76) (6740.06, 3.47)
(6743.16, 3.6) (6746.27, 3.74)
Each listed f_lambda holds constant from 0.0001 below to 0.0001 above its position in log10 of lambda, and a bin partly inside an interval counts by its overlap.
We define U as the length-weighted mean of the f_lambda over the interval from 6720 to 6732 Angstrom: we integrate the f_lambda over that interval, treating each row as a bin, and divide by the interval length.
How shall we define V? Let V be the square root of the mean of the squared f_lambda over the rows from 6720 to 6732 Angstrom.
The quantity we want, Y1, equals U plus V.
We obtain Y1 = 7.08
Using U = 3.53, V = 3.55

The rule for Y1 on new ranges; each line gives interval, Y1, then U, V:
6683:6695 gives 7.38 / 3.69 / 3.69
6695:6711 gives 7.46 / 3.73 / 3.73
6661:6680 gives 7.61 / 3.80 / 3.80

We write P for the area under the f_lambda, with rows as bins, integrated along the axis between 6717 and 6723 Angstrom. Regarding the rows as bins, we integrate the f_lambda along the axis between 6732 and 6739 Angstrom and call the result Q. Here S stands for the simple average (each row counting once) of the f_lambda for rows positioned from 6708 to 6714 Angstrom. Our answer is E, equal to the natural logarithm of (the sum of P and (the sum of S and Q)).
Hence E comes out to 3.96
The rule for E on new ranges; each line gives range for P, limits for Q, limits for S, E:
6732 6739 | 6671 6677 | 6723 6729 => 3.99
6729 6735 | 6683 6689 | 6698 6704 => 3.92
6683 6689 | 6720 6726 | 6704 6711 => 3.83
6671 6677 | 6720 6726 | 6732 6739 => 3.86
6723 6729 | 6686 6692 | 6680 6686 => 3.83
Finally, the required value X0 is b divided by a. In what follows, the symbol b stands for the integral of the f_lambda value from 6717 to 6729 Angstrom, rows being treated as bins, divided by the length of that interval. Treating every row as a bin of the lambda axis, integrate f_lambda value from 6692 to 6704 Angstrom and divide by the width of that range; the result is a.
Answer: 0.94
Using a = 3.70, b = 3.48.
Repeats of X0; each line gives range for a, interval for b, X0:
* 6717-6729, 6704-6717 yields 1.07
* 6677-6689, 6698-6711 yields 0.98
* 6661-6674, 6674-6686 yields 0.99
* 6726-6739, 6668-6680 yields 1.01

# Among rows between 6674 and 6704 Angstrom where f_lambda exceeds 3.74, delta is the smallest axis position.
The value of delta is 6675.19 Angstrom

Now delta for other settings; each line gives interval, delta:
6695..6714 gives 6696.74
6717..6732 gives 6718.36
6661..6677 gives 6669.04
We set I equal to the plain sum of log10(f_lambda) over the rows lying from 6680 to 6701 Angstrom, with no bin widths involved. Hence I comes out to 4.00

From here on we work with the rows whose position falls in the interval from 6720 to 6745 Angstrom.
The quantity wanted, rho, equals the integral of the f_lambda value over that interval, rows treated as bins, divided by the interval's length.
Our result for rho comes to 3.62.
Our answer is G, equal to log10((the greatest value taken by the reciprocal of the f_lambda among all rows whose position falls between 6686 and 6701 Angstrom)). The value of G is -0.550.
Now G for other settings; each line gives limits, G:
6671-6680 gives -0.553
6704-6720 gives -0.545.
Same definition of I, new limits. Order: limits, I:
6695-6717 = 3.99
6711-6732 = 3.91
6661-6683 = 4.08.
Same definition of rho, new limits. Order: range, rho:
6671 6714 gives 3.77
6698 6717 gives 3.72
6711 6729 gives 3.56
